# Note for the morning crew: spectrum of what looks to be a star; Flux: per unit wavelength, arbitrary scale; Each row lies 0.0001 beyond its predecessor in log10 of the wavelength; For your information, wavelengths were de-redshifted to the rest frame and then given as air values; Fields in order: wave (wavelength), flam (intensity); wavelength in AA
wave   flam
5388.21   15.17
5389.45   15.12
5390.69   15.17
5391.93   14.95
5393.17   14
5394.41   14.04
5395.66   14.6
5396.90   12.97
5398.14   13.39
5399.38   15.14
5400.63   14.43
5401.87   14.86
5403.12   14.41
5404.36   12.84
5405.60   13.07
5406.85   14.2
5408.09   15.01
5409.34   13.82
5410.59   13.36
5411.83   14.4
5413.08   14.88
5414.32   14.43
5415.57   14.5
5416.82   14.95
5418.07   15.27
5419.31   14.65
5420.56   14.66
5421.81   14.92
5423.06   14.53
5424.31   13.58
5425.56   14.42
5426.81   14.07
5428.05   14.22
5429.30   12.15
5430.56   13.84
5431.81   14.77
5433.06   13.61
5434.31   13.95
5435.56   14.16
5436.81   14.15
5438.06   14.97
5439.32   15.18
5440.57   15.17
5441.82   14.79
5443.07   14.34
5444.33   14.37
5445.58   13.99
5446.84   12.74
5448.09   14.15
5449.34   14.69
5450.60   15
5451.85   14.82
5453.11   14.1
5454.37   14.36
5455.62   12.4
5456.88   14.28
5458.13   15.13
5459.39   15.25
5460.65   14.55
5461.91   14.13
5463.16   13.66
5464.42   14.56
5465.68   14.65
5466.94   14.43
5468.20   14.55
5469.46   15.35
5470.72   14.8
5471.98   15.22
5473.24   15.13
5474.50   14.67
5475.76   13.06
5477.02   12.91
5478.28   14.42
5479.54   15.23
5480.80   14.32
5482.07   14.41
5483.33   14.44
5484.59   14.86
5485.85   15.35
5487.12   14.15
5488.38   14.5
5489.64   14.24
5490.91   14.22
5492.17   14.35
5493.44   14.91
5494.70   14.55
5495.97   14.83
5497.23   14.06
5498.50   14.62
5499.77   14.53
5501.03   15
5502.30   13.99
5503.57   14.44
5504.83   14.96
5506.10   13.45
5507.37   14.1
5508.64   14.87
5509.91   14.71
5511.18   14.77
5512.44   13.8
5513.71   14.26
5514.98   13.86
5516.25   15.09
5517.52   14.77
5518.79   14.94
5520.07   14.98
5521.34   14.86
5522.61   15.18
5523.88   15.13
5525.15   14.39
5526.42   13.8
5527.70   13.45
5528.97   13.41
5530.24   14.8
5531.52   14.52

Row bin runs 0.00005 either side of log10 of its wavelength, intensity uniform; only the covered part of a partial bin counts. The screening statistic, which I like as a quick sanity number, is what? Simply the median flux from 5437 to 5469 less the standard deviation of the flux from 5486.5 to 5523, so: 14.1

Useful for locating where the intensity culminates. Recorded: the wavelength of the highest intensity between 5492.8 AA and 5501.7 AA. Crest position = 5501.03 AA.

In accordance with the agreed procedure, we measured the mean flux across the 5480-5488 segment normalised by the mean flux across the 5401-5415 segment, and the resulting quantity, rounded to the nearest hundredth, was 1.03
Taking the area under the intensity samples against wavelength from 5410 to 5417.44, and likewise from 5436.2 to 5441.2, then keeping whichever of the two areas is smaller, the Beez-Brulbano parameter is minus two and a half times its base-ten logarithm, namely -4.7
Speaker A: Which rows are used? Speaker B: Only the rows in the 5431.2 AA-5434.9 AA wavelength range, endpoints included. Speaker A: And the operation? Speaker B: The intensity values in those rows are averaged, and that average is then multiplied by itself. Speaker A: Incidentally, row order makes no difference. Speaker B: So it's 199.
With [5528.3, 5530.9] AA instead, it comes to 199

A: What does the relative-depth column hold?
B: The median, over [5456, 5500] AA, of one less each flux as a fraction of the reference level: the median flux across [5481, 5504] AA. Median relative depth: -0.006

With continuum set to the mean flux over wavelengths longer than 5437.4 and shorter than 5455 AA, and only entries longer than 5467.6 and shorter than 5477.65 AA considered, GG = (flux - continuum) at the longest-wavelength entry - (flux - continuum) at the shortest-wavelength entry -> -1.6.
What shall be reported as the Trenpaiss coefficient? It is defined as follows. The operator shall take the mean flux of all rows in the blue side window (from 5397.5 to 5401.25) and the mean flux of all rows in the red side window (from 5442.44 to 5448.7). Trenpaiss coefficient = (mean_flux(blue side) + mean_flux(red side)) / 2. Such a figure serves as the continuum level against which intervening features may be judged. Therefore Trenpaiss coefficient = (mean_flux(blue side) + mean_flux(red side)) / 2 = 14.1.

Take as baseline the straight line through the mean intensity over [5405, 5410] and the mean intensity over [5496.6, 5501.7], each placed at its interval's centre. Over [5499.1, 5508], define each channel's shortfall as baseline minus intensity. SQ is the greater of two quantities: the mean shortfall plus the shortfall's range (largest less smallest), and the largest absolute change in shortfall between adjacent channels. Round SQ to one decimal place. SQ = 1.8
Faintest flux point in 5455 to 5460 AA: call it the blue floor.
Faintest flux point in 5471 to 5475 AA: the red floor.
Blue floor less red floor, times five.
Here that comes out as -11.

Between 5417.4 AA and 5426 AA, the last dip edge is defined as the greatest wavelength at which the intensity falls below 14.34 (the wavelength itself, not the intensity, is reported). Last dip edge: 5424.31 AA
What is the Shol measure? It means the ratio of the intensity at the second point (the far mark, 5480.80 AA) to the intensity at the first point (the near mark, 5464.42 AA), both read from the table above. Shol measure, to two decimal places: 0.98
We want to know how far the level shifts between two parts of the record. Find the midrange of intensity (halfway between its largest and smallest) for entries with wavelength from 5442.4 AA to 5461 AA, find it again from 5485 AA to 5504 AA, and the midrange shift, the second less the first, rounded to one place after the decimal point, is 0.8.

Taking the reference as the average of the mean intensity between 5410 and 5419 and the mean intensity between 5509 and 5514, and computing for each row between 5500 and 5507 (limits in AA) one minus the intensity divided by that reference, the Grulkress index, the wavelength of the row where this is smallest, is 5501.03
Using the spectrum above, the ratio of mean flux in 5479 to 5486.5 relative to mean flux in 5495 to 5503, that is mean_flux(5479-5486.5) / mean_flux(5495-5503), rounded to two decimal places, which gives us 1.02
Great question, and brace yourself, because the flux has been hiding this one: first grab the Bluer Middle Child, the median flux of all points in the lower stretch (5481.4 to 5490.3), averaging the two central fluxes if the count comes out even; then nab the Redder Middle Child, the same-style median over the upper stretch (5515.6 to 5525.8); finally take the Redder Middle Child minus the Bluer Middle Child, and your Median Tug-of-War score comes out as 0.5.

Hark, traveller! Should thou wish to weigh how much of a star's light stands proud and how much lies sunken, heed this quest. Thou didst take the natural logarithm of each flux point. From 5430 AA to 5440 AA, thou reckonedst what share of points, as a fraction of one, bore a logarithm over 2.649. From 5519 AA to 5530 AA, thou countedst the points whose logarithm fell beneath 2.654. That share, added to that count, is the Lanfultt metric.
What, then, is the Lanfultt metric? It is 3.6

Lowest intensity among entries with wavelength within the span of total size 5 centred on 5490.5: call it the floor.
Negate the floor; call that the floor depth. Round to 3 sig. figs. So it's -14.2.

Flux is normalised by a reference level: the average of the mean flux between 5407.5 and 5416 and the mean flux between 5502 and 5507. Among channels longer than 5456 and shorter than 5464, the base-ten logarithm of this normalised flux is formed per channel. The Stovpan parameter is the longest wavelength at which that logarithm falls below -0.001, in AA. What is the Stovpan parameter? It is 5463.16 AA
